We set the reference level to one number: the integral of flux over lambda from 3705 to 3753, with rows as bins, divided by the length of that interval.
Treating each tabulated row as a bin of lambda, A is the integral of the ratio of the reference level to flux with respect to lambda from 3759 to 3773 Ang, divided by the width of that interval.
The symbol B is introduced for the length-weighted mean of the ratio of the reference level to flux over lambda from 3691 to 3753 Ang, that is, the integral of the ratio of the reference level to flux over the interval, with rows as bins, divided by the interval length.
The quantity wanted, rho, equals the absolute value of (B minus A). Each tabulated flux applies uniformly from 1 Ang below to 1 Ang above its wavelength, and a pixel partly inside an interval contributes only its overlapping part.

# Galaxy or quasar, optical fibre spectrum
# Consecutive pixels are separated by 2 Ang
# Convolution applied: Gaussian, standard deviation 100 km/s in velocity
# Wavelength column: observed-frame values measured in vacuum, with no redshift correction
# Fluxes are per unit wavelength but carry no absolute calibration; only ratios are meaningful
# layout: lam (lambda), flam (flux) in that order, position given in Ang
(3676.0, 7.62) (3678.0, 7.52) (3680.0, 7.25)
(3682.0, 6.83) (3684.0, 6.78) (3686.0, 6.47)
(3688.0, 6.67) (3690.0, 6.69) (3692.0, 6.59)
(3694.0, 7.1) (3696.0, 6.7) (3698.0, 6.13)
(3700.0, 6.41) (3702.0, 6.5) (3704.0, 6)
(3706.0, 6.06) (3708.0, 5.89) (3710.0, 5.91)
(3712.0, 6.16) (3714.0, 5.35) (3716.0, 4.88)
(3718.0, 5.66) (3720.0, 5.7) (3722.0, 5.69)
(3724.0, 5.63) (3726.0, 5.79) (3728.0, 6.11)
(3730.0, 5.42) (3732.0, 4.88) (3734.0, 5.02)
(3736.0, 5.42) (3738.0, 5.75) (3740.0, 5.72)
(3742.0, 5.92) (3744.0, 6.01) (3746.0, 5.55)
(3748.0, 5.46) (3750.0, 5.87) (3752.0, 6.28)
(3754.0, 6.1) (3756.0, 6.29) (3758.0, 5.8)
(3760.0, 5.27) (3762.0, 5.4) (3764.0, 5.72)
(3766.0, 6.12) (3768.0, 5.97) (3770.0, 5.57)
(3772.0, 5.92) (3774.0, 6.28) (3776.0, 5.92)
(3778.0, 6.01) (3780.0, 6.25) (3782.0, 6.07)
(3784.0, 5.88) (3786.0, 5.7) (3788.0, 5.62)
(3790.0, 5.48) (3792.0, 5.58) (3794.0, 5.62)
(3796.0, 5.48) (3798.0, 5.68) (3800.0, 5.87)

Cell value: 0.02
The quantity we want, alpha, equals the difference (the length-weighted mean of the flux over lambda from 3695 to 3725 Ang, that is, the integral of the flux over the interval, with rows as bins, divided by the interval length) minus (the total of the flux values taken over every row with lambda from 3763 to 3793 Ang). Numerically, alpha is -82.2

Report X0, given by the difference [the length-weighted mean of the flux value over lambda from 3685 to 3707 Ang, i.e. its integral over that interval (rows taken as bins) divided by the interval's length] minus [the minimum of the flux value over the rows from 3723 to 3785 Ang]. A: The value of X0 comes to 1.6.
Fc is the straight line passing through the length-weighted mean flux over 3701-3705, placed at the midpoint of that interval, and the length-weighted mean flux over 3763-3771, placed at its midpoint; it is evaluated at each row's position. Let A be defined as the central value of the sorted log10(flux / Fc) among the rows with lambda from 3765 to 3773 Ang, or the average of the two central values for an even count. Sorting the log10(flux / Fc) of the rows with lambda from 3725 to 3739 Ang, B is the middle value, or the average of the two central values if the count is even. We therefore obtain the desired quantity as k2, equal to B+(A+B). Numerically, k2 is -0.09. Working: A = 0.009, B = -0.047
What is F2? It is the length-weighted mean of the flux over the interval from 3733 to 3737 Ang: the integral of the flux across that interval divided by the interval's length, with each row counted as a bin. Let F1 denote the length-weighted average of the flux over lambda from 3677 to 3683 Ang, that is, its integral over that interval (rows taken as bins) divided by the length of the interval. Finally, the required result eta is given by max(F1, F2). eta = 7.2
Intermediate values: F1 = 7.20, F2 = 5.2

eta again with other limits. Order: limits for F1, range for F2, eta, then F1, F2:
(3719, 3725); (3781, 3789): 5.8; 5.67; 5.8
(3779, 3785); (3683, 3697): 6.7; 6.07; 6.7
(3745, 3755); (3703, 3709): 6.0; 5.85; 6.0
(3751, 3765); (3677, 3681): 7.4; 5.84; 7.4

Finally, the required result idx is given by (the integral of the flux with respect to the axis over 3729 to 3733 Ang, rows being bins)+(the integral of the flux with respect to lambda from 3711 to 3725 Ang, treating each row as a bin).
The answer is 99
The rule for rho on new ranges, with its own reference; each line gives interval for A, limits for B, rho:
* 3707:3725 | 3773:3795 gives 0.04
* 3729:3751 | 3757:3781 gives 0.05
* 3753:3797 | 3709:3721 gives 0.04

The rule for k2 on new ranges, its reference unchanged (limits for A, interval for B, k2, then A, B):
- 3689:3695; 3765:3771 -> 0.04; 0.024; 0.010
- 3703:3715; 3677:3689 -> 0.04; -0.019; 0.028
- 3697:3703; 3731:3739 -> -0.12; 0.010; -0.064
